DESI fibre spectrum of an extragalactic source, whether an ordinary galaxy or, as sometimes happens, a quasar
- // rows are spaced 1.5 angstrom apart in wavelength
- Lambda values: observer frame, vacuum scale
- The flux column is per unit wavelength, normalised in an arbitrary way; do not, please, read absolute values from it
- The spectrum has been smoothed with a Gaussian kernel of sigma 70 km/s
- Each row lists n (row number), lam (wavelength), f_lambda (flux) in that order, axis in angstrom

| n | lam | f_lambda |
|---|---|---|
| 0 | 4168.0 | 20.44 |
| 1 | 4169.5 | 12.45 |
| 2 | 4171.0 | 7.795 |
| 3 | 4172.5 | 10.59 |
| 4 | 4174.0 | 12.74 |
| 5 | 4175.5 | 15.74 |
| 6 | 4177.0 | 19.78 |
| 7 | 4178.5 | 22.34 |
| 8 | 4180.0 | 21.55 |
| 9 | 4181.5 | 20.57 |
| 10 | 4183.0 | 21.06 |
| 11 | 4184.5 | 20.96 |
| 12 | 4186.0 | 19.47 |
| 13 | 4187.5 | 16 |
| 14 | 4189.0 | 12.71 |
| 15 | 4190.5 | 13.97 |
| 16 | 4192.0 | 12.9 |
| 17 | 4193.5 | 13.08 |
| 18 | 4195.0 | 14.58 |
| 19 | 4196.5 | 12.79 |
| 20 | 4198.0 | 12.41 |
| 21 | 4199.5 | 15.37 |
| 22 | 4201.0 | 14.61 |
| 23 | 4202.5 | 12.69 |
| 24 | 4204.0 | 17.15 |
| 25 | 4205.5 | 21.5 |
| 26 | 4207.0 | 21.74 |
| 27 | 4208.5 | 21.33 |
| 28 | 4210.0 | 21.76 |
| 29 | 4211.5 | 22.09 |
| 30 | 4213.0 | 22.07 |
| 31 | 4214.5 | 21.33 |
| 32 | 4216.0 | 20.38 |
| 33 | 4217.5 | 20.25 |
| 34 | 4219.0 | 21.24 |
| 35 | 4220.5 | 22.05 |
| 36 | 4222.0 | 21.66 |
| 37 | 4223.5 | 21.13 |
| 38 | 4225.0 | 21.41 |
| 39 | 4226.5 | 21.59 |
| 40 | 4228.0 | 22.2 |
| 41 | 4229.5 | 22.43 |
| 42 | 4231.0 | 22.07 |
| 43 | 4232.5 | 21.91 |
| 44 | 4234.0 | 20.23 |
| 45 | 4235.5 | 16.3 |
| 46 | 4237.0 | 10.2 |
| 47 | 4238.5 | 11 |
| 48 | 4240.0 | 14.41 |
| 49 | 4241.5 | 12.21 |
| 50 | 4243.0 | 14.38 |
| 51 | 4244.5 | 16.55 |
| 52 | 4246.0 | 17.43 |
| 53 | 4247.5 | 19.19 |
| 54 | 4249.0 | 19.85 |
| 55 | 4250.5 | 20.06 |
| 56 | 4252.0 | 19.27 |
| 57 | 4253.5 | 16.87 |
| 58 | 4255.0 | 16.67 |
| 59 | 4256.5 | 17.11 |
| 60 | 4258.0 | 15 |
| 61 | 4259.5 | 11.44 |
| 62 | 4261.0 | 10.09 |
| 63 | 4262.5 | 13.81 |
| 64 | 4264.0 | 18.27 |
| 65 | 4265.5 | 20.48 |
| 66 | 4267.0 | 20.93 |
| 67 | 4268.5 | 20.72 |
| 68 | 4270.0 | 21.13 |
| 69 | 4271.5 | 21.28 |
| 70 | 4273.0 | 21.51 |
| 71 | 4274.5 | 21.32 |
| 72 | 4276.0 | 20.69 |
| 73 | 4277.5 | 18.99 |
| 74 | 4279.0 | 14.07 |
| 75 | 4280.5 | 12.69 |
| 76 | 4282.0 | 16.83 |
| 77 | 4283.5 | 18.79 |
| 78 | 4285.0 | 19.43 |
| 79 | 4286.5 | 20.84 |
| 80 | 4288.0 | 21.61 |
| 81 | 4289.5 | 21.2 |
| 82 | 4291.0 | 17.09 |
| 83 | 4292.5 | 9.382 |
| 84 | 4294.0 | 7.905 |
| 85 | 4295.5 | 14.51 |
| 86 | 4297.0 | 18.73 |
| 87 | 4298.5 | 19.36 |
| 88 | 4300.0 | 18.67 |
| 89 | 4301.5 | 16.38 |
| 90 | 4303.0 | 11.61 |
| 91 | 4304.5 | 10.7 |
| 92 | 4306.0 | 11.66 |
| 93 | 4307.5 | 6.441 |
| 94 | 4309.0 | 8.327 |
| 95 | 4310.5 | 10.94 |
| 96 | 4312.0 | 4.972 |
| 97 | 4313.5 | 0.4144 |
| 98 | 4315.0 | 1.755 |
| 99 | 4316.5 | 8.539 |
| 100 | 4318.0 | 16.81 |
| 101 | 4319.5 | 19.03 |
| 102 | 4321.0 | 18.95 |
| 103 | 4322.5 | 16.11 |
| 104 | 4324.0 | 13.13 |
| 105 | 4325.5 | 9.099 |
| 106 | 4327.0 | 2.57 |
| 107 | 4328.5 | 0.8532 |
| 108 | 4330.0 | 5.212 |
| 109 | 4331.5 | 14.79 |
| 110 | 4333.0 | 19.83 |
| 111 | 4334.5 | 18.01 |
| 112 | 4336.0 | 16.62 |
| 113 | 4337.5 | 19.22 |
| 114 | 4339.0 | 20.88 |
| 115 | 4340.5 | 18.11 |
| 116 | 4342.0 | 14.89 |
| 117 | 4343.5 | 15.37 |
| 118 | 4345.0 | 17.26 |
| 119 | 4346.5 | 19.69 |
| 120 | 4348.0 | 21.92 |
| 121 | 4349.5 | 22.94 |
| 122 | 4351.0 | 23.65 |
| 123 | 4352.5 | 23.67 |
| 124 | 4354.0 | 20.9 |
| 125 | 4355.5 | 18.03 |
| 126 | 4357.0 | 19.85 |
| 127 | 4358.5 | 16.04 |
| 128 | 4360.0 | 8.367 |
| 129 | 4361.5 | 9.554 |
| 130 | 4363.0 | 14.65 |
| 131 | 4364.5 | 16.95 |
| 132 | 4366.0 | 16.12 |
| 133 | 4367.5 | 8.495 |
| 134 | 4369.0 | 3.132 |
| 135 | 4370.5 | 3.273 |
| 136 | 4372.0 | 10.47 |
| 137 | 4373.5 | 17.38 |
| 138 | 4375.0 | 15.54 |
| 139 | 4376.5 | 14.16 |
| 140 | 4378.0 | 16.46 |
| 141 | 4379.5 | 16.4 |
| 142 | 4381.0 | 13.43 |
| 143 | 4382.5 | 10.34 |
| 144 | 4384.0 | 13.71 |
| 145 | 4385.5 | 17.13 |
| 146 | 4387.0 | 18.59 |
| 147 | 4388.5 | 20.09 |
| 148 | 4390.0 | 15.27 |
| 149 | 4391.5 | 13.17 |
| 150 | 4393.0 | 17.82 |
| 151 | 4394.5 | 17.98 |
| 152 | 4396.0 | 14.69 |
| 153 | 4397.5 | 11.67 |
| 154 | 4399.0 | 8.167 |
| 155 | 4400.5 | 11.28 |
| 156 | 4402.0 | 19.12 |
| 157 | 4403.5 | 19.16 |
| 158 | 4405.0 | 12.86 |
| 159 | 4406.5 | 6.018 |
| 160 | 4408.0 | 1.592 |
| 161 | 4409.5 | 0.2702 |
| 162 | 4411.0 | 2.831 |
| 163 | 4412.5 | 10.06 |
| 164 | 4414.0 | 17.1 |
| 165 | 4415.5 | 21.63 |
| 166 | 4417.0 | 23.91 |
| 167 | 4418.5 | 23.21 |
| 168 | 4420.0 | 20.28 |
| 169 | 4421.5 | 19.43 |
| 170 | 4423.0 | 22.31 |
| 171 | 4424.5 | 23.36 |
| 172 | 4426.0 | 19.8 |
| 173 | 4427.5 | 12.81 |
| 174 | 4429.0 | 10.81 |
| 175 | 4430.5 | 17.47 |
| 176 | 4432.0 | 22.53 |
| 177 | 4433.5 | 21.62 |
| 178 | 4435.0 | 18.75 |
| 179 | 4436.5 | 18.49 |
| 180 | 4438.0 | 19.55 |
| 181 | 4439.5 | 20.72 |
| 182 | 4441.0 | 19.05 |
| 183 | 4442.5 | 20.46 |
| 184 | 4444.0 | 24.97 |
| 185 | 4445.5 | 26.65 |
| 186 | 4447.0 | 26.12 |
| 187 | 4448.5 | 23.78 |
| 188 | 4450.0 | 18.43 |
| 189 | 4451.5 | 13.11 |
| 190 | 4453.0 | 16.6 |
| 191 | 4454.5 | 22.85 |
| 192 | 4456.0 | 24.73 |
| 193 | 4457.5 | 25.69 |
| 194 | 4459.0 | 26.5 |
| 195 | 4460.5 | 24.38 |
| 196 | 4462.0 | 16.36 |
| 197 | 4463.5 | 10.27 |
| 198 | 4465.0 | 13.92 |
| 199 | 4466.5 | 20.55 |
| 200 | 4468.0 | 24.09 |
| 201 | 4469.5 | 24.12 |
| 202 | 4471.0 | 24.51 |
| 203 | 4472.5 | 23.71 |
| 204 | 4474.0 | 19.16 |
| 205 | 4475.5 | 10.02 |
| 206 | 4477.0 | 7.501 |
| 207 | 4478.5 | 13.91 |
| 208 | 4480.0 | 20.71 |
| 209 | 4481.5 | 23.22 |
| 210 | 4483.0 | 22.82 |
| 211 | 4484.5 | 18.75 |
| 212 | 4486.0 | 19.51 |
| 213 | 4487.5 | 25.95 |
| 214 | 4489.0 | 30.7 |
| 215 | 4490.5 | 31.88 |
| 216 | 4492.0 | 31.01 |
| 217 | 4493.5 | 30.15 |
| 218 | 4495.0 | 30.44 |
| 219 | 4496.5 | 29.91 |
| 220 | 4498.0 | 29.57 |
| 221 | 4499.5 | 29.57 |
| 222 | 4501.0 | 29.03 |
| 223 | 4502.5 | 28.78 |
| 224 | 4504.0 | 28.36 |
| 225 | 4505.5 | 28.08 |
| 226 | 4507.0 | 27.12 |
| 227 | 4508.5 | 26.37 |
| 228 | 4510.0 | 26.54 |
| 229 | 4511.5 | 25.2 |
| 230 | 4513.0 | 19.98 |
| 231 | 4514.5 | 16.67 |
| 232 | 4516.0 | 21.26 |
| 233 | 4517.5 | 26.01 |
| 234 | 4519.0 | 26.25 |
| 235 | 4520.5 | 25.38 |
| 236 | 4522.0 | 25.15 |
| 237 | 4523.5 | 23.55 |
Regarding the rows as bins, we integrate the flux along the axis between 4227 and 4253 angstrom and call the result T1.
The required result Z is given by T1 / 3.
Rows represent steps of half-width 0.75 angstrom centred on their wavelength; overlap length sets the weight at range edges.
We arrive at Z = 153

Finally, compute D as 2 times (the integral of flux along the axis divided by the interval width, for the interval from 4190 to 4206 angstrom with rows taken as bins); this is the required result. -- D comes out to 29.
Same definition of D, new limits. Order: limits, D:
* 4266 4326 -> 30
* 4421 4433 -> 37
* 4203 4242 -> 39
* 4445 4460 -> 45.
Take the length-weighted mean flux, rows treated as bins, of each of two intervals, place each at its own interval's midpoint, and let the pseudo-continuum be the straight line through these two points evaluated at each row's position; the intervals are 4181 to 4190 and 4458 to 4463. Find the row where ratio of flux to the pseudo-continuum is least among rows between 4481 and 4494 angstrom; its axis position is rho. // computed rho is 4484.5 angstrom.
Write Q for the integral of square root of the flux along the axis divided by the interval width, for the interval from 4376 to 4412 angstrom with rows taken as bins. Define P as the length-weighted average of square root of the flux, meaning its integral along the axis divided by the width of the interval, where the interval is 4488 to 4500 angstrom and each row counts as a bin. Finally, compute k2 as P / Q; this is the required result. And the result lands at 1.59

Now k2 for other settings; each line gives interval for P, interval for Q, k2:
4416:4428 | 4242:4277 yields 1.08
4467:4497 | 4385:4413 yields 1.41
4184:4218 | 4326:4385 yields 1.11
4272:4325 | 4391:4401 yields 1.01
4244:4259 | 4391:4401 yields 1.15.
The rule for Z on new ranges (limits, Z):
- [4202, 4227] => 173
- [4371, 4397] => 133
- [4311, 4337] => 96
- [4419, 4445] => 170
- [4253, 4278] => 150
